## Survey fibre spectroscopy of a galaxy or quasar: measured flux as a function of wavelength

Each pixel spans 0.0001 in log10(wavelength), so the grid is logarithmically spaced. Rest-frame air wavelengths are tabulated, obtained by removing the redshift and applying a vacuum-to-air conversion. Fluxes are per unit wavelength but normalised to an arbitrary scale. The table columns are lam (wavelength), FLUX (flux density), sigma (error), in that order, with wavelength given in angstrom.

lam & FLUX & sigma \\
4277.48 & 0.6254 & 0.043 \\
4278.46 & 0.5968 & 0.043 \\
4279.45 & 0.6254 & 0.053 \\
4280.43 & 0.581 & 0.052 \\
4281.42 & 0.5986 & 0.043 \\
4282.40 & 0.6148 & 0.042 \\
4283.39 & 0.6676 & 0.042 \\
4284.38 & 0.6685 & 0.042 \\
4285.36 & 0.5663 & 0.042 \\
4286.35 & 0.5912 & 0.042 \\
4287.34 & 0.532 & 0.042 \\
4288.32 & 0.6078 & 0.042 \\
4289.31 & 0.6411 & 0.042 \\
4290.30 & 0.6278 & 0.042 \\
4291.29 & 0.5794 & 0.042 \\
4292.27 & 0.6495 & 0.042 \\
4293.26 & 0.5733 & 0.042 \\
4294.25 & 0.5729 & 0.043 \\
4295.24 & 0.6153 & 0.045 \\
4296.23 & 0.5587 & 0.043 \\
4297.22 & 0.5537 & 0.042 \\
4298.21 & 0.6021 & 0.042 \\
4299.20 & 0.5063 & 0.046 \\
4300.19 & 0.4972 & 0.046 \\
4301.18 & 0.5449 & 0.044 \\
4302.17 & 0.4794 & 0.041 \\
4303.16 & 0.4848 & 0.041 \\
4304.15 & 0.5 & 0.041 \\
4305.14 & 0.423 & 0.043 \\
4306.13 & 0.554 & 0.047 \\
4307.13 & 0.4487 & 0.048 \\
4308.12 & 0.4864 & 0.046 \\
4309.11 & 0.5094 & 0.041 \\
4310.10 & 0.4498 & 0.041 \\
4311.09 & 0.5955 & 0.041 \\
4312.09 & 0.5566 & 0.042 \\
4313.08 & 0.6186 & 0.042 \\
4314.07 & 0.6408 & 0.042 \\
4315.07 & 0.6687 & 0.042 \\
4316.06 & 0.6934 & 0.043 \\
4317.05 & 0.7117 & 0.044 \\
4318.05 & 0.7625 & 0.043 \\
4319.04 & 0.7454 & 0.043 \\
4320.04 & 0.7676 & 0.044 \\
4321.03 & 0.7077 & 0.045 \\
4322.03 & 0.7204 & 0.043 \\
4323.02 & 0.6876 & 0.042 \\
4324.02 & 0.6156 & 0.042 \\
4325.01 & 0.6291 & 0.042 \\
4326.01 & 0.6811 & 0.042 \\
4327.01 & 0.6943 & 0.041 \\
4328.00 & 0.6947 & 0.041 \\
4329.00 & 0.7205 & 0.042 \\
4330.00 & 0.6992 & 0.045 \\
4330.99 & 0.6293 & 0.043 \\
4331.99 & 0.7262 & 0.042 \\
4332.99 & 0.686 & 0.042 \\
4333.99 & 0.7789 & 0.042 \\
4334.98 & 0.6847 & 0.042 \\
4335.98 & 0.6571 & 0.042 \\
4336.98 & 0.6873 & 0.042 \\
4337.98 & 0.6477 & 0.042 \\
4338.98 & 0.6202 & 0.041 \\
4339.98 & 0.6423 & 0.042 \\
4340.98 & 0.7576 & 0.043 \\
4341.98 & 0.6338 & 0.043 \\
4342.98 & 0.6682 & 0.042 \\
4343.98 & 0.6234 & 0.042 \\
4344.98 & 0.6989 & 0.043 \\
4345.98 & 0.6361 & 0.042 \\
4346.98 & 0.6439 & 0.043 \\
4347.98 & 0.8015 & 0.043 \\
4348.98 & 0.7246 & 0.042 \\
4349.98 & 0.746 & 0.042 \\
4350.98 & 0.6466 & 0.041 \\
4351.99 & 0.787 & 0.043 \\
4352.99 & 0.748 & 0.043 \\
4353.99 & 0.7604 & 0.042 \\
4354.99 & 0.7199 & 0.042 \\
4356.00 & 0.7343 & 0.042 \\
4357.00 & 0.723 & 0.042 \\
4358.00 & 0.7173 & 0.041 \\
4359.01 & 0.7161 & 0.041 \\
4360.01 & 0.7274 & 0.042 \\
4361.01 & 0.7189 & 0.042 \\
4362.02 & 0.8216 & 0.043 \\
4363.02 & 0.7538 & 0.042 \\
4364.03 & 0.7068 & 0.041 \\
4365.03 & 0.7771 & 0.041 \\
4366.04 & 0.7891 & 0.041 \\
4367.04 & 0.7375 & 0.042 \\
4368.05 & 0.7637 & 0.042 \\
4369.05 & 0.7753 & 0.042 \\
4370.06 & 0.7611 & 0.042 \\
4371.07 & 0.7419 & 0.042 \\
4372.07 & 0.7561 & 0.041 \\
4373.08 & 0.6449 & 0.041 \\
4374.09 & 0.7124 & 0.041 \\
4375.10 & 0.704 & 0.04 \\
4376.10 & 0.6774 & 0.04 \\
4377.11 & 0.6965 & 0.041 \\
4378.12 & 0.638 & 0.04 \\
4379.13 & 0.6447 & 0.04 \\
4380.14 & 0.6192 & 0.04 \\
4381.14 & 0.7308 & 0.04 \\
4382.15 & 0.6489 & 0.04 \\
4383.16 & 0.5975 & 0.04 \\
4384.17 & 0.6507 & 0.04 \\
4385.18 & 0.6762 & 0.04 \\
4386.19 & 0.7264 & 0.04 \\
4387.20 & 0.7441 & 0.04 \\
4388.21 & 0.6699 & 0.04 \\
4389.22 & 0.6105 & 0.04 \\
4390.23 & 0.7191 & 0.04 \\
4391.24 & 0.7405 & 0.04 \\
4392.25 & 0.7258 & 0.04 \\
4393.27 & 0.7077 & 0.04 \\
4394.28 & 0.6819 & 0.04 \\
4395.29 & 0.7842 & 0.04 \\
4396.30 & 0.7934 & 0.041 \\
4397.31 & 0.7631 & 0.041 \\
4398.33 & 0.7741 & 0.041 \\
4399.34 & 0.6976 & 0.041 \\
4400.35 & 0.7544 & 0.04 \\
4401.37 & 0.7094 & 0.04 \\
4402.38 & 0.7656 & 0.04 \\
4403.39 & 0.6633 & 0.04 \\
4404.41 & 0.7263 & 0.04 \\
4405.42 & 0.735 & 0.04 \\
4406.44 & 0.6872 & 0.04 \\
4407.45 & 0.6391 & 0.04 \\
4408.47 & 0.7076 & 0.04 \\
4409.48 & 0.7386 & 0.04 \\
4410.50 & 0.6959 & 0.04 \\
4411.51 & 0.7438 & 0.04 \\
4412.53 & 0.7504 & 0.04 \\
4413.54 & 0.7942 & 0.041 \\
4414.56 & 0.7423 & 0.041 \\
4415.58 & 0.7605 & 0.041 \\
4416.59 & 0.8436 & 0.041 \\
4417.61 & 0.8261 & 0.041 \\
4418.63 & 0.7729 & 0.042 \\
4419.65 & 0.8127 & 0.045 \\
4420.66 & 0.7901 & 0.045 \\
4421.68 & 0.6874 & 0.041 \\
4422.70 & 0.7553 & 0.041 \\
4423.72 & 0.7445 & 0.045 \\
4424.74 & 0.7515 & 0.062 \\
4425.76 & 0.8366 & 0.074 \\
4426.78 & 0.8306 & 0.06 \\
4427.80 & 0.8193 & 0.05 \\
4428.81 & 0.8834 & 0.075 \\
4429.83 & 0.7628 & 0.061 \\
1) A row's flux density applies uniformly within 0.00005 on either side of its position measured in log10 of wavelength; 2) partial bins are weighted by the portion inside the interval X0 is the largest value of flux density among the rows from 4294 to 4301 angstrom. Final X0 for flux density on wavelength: 0.6153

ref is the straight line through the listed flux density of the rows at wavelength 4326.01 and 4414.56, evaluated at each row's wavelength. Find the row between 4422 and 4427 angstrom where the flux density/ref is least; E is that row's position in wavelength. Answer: 4423.72 angstrom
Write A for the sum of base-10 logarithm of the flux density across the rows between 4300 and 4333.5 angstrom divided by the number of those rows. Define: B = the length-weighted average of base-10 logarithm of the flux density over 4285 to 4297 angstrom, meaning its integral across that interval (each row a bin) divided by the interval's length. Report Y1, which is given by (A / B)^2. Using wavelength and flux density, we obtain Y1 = 0.9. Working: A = -0.21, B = -0.228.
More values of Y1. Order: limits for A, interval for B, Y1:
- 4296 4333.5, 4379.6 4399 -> 2.0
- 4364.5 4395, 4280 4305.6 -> 0.4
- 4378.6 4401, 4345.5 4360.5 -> 1.2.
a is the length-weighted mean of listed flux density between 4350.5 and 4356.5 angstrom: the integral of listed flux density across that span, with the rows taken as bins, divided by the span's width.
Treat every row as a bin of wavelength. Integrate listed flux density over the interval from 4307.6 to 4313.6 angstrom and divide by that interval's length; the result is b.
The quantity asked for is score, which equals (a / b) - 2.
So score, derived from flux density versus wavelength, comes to -0.64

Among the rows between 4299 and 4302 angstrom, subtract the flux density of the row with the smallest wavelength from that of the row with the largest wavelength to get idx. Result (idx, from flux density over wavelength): 0.04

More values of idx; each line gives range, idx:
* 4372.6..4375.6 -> 0.06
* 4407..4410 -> 0.10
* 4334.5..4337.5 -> 0.00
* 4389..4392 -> 0.13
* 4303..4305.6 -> -0.06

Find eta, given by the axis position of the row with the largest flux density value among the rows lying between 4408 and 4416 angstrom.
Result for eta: 4413.54 angstrom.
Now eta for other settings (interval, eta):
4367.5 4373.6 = 4369.05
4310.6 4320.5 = 4320.04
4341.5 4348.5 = 4347.98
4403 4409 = 4405.42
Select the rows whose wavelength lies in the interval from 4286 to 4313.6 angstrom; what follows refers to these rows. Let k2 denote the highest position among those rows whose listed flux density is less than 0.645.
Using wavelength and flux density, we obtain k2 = 4313.08 angstrom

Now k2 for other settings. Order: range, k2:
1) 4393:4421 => 4407.45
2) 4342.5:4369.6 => 4346.98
